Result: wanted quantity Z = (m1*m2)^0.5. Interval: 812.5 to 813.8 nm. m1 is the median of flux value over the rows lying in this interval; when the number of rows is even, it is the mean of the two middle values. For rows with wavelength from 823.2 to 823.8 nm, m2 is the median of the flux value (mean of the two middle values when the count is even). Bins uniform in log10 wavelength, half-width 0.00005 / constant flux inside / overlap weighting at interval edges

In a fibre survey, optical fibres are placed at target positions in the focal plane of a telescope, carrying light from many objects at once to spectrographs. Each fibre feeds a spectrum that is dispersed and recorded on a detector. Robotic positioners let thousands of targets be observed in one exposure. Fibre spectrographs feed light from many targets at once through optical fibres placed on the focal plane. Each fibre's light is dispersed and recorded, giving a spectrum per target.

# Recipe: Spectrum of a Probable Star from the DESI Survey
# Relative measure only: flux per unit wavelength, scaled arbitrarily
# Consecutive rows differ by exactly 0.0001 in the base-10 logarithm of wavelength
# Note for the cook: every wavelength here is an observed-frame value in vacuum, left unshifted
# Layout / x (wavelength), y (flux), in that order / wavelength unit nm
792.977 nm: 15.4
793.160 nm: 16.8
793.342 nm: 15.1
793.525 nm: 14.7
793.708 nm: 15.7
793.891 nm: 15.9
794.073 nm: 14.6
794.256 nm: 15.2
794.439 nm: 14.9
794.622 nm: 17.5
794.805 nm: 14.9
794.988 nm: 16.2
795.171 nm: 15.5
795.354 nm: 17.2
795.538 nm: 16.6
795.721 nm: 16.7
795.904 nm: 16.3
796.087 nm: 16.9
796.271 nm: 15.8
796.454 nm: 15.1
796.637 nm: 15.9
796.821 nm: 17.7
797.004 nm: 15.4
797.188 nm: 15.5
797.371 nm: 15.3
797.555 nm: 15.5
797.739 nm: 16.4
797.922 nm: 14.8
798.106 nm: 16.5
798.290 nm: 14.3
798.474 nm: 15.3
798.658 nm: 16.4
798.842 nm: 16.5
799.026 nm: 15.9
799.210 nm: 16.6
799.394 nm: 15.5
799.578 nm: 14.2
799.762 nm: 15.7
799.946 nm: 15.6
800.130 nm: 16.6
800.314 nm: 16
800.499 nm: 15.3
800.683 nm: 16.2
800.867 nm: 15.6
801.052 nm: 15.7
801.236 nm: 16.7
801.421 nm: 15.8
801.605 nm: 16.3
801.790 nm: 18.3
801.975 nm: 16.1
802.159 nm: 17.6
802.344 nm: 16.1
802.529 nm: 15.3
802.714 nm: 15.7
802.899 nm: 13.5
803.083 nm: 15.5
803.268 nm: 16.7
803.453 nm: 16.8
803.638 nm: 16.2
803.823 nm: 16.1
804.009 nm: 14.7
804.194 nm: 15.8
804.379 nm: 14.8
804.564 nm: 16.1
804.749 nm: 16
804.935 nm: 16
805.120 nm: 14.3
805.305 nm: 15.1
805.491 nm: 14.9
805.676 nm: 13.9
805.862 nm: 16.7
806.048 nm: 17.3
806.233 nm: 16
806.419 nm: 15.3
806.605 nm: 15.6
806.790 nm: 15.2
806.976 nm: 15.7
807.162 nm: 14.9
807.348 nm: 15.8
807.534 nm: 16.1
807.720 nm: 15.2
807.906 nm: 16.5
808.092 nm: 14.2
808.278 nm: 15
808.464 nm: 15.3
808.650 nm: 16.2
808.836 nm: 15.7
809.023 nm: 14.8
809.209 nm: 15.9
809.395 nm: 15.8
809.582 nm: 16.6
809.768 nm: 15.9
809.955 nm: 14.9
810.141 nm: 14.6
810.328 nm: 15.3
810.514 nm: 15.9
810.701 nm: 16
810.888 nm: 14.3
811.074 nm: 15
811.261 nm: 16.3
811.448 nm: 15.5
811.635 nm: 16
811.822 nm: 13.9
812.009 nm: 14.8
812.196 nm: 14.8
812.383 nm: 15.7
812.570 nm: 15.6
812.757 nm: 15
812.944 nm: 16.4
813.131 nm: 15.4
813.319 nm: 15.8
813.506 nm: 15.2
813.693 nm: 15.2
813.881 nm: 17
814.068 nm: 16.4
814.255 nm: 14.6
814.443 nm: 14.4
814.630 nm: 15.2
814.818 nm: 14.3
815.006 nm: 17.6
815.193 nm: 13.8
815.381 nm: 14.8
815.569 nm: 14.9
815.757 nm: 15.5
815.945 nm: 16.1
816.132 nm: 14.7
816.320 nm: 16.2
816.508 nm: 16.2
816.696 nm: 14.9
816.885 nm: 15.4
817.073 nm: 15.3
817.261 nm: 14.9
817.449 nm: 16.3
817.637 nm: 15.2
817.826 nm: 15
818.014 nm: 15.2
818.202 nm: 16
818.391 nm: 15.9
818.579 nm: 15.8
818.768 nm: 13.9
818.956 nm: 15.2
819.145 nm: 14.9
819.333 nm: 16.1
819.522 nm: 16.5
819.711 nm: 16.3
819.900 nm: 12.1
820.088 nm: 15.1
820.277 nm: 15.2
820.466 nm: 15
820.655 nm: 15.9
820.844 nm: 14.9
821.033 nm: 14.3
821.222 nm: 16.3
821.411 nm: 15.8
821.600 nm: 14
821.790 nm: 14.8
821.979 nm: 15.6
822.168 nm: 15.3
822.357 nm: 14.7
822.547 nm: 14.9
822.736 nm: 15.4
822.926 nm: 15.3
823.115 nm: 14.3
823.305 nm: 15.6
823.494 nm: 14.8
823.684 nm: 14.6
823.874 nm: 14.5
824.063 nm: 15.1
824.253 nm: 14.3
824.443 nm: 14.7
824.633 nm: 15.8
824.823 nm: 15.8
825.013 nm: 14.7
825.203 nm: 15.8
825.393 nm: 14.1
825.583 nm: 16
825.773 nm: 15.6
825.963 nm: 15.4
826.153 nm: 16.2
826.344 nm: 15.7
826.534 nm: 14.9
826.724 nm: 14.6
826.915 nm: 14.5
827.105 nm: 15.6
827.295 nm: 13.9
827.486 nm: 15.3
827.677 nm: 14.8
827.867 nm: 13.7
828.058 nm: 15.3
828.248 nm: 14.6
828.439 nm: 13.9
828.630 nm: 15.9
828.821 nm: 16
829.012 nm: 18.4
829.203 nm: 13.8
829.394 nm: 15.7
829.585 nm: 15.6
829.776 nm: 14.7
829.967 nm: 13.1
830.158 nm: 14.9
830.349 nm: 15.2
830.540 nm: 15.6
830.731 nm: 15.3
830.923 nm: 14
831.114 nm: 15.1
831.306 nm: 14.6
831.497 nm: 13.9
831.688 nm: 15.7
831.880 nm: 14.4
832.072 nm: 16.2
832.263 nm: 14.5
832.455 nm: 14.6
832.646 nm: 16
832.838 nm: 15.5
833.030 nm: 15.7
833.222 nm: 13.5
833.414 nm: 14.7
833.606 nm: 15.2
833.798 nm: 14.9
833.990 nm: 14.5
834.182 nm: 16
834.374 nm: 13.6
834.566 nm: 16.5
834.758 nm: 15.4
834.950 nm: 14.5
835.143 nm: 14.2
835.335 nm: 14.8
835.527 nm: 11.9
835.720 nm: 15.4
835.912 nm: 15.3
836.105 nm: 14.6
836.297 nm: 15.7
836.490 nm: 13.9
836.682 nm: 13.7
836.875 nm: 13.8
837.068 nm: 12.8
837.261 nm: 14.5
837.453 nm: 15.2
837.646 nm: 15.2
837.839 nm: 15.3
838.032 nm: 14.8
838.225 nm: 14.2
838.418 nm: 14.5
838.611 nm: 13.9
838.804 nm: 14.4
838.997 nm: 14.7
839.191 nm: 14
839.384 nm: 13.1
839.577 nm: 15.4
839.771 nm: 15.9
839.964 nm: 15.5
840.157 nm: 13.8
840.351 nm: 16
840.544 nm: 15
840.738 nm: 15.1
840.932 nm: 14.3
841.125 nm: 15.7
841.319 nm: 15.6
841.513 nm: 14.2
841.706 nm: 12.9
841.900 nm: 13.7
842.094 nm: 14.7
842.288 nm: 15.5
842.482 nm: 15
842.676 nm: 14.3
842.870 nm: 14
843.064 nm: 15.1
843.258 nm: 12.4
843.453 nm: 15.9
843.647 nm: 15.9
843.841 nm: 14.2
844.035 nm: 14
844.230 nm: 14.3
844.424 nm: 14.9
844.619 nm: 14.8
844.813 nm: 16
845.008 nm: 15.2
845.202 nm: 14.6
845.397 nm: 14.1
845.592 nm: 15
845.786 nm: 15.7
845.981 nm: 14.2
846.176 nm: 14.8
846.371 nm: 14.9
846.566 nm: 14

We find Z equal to 15.1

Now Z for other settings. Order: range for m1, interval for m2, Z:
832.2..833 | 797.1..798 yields 15.3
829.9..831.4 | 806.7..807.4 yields 15.2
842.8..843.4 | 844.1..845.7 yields 14.4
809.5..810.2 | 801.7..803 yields 15.7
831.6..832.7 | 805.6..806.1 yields 15.9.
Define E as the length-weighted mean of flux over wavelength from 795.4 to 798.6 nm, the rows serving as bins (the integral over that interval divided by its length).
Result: 15.9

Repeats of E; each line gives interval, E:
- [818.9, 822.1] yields 15.2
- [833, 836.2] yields 14.7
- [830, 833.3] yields 15.0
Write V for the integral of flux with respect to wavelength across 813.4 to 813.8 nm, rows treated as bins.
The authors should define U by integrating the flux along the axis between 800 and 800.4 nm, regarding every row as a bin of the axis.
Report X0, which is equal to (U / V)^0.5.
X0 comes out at 1.03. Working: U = 6.5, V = 6.11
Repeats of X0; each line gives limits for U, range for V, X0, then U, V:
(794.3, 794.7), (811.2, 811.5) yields 1.16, 6.4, 4.77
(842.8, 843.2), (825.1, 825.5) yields 0.98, 5.8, 5.99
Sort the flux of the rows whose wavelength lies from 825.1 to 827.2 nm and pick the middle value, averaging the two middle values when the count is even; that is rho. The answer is 15.6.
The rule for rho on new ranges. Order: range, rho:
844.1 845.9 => 14.9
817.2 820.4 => 15.2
